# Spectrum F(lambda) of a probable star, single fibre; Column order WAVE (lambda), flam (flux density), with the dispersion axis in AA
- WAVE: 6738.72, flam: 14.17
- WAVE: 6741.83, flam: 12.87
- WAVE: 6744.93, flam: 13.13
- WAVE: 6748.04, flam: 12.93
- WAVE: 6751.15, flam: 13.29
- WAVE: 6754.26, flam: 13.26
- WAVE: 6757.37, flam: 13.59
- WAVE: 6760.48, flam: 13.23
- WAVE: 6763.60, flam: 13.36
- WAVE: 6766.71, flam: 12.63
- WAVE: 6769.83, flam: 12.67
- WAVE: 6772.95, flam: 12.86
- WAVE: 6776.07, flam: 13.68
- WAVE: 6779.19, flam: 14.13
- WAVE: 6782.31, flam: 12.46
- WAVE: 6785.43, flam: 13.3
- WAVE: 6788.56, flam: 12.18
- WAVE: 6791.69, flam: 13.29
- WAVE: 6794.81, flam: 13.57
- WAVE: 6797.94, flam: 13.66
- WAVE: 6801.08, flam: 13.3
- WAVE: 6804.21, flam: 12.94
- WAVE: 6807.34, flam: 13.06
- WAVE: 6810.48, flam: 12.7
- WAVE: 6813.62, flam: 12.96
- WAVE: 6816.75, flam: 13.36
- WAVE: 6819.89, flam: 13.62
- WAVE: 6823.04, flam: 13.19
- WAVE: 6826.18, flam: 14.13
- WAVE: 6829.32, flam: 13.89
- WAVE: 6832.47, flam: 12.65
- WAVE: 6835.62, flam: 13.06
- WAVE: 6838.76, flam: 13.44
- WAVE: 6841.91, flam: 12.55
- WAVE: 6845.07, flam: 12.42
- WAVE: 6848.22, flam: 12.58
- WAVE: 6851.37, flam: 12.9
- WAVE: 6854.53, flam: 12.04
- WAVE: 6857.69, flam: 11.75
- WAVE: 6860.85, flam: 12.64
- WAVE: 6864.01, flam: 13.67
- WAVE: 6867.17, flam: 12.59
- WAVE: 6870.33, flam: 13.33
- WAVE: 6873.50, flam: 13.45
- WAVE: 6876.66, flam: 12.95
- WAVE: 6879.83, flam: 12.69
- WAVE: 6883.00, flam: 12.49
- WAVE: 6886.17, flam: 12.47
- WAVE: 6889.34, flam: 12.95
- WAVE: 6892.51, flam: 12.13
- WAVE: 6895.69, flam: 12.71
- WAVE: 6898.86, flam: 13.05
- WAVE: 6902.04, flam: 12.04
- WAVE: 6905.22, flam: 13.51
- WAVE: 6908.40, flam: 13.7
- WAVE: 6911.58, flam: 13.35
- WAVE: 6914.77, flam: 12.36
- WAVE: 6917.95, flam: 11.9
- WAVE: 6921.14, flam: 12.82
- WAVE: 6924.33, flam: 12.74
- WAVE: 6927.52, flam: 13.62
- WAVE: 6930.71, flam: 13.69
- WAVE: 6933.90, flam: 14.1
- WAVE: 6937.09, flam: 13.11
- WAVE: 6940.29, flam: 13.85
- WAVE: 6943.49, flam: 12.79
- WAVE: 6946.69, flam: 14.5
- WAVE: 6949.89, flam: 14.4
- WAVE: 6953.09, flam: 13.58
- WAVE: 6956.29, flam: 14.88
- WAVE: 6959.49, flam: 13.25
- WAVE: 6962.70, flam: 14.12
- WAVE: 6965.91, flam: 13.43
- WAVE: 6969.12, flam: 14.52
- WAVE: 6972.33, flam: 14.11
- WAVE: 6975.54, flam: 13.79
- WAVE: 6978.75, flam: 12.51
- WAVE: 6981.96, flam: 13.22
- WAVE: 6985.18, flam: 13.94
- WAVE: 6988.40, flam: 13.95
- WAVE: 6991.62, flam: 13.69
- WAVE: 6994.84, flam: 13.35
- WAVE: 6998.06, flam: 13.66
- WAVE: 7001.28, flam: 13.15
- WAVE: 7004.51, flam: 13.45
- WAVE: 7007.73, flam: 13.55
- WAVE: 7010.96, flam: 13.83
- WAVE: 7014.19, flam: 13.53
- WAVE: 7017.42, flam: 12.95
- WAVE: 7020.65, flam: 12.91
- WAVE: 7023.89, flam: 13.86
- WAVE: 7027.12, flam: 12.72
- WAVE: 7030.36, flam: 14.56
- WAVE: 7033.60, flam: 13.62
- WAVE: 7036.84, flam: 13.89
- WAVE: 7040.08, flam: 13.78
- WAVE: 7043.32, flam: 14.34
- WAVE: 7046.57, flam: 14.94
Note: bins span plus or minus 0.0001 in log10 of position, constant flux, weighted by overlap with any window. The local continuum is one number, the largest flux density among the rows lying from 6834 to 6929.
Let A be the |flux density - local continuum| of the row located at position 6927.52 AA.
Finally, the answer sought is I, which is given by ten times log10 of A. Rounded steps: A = 0.1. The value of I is -11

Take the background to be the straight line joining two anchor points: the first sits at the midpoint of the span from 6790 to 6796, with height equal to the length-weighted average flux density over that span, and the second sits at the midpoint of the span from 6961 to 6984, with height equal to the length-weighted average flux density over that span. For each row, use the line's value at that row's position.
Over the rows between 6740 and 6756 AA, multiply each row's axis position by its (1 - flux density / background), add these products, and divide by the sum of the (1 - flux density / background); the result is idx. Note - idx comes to 6745.8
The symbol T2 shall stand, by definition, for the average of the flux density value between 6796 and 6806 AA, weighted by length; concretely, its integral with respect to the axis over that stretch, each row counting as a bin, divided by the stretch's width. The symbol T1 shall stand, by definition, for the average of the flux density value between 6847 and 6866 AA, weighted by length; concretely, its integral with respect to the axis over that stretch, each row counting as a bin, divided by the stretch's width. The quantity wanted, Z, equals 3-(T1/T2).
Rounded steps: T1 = 12.6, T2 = 13.3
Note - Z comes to 2.05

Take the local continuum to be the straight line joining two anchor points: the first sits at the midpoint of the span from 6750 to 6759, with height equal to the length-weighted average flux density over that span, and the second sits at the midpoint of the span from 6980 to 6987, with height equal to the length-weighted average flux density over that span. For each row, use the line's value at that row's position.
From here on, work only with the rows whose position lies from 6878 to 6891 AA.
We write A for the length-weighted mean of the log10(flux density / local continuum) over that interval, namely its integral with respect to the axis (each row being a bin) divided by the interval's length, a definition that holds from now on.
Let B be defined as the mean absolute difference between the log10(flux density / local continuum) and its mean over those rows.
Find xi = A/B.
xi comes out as -4.7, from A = -0.027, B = 0.006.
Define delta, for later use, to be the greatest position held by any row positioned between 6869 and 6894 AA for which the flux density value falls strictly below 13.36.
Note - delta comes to 6892.51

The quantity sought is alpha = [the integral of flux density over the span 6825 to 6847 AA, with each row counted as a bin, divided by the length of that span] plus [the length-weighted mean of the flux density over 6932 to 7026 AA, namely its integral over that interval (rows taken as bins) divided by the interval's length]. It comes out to 26.8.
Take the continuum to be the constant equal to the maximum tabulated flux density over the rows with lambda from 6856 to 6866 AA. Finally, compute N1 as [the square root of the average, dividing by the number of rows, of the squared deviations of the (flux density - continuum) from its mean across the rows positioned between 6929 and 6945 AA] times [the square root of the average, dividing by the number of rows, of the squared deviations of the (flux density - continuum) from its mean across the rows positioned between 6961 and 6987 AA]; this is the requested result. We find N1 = 0.29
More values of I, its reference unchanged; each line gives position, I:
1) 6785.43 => -4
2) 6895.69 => 0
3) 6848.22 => 0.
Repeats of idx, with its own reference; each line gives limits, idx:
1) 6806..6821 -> 6810.0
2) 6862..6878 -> 6871.6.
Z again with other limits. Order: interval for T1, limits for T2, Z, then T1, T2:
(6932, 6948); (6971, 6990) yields 1.99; 13.7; 13.6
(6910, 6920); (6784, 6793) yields 2.03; 12.5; 12.9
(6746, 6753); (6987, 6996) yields 2.04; 13.1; 13.7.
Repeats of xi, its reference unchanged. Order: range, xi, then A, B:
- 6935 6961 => 0.5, 0.009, 0.019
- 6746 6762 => -0.9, -0.004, 0.005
